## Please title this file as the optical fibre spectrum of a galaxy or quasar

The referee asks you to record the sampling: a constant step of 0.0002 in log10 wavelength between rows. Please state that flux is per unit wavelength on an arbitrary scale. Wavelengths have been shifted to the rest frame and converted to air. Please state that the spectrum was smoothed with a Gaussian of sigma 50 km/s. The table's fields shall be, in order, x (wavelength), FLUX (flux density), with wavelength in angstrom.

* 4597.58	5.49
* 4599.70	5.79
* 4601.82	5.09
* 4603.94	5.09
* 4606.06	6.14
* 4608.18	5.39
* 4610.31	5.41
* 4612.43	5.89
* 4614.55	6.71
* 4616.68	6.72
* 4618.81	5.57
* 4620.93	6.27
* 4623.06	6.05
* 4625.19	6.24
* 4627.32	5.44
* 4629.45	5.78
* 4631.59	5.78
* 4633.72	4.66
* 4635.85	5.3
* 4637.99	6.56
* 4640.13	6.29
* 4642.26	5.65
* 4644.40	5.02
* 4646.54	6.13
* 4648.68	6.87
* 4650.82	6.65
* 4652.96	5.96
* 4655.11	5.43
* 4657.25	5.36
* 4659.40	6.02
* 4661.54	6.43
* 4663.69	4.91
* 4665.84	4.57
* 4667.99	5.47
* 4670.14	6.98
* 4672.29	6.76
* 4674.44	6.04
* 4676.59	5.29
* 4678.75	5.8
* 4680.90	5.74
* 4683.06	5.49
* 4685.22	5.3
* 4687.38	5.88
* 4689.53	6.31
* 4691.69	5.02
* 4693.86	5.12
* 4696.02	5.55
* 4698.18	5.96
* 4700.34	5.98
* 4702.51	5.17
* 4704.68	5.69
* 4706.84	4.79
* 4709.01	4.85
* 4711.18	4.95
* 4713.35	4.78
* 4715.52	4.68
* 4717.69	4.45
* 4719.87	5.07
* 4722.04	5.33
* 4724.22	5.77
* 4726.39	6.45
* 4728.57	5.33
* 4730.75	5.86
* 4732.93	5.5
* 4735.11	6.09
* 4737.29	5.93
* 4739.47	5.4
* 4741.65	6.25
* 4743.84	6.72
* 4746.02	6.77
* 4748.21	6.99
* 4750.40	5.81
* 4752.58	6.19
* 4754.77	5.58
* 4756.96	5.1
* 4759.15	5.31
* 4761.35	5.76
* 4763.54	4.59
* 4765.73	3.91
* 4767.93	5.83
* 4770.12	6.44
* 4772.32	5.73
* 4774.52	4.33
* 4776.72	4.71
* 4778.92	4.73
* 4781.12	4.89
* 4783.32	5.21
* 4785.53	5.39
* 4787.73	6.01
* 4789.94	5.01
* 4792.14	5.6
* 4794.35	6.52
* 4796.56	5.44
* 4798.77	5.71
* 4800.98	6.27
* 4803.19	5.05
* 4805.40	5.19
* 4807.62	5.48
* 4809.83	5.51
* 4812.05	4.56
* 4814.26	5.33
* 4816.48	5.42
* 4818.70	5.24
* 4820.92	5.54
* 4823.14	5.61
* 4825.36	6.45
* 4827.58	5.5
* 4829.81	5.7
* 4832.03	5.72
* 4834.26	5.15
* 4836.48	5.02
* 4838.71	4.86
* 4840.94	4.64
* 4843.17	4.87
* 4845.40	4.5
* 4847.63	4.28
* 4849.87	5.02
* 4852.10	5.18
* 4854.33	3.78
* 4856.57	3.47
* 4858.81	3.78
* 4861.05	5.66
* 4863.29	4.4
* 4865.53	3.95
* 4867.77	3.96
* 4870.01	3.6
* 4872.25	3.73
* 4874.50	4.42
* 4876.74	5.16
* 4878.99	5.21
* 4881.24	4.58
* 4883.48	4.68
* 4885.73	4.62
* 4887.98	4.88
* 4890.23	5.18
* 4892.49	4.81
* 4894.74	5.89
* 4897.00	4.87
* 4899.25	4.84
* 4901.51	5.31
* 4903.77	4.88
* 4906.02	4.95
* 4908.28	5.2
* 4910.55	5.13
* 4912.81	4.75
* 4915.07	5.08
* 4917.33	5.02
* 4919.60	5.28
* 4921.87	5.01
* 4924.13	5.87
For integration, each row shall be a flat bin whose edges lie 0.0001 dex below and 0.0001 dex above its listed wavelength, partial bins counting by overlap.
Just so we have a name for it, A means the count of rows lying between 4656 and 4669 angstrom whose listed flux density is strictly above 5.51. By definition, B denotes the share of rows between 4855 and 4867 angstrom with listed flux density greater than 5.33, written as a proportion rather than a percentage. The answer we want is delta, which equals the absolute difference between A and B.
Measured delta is 1.8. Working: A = 2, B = 0.20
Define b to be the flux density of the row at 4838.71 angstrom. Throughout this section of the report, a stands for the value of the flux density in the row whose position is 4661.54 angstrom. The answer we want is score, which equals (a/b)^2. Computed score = 1.75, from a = 6.43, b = 4.86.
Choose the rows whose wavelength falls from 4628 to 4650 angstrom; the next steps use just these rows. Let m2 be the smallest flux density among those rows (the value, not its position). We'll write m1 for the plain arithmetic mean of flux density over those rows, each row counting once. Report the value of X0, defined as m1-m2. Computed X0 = 1.1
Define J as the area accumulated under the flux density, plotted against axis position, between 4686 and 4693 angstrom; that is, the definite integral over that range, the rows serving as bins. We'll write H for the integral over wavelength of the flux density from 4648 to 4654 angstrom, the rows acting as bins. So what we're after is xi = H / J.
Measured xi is 0.97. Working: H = 38.9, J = 40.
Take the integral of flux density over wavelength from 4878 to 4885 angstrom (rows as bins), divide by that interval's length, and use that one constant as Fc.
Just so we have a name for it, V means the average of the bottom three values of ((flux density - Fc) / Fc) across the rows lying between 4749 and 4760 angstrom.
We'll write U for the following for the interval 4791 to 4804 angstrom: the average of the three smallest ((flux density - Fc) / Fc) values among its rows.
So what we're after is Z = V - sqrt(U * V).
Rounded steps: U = 0.12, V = 0.109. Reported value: -0.003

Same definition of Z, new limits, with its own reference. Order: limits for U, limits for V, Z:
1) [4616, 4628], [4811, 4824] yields -0.046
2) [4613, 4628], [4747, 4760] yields -0.032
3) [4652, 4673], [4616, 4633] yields 0.095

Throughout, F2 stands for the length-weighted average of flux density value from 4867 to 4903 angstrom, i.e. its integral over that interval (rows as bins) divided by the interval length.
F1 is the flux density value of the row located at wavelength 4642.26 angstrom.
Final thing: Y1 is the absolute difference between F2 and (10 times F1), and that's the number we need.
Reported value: 52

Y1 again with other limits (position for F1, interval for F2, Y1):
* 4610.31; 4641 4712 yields 48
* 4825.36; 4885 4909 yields 59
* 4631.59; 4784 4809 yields 52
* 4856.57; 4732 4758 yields 29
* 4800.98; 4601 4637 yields 57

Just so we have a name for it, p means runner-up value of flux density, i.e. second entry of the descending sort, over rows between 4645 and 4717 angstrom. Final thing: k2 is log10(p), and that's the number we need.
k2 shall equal 0.837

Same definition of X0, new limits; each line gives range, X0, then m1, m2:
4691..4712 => 0.5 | 5.3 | 4.79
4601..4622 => 0.7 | 5.8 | 5.09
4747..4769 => 1.6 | 5.5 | 3.91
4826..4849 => 0.7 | 5.0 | 4.28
